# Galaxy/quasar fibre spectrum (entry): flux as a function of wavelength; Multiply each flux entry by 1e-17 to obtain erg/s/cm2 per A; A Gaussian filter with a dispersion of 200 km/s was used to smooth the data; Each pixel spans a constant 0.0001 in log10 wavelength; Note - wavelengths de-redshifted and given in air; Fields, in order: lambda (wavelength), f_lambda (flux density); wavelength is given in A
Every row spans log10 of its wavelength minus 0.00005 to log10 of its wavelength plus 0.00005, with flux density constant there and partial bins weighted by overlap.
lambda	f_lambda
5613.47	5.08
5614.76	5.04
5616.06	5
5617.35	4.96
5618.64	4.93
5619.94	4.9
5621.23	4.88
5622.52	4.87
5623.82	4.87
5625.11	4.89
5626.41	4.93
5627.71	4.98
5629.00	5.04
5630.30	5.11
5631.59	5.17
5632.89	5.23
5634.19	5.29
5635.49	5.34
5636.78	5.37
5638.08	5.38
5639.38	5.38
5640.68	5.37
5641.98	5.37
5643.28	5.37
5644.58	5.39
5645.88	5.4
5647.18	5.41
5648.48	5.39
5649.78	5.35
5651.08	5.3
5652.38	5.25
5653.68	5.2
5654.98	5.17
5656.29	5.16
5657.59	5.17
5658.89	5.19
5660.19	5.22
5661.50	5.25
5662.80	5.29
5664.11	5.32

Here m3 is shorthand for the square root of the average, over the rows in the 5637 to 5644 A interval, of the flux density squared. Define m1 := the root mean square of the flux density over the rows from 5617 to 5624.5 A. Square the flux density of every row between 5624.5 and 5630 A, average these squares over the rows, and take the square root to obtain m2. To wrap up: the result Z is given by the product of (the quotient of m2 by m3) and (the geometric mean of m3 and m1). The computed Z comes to 4.74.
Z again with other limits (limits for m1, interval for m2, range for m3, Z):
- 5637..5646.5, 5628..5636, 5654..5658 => 5.30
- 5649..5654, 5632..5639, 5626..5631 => 5.46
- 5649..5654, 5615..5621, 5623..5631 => 5.10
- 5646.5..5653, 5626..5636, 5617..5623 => 5.36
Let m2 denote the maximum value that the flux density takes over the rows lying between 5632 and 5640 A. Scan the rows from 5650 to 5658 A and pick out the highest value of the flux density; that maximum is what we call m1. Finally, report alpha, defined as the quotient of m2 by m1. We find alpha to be 1.02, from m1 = 5.3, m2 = 5.38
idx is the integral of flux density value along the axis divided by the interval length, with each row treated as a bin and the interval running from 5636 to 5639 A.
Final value 5.38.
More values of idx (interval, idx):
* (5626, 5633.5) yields 5.08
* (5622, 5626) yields 4.87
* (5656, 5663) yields 5.22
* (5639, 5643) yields 5.37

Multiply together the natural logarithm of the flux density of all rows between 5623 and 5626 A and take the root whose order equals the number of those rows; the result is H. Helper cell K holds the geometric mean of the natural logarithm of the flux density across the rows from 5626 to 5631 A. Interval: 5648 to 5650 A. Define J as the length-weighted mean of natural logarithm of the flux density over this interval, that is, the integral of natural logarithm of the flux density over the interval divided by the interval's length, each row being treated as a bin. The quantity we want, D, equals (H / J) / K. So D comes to 0.585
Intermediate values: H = 1.59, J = 1.682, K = 1.61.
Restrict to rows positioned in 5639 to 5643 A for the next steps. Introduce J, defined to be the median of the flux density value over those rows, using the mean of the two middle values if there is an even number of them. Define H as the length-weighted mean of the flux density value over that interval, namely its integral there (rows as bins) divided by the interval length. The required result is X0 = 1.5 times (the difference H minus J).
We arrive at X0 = -0.002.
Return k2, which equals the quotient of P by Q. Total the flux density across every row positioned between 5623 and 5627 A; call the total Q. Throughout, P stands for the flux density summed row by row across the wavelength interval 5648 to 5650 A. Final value 0.73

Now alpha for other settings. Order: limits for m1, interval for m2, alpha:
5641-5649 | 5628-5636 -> 0.99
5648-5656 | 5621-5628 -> 0.92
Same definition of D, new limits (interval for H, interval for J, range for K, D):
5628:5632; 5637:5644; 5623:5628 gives 0.609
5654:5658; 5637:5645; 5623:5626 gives 0.617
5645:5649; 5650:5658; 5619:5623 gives 0.644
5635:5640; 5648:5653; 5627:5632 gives 0.619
